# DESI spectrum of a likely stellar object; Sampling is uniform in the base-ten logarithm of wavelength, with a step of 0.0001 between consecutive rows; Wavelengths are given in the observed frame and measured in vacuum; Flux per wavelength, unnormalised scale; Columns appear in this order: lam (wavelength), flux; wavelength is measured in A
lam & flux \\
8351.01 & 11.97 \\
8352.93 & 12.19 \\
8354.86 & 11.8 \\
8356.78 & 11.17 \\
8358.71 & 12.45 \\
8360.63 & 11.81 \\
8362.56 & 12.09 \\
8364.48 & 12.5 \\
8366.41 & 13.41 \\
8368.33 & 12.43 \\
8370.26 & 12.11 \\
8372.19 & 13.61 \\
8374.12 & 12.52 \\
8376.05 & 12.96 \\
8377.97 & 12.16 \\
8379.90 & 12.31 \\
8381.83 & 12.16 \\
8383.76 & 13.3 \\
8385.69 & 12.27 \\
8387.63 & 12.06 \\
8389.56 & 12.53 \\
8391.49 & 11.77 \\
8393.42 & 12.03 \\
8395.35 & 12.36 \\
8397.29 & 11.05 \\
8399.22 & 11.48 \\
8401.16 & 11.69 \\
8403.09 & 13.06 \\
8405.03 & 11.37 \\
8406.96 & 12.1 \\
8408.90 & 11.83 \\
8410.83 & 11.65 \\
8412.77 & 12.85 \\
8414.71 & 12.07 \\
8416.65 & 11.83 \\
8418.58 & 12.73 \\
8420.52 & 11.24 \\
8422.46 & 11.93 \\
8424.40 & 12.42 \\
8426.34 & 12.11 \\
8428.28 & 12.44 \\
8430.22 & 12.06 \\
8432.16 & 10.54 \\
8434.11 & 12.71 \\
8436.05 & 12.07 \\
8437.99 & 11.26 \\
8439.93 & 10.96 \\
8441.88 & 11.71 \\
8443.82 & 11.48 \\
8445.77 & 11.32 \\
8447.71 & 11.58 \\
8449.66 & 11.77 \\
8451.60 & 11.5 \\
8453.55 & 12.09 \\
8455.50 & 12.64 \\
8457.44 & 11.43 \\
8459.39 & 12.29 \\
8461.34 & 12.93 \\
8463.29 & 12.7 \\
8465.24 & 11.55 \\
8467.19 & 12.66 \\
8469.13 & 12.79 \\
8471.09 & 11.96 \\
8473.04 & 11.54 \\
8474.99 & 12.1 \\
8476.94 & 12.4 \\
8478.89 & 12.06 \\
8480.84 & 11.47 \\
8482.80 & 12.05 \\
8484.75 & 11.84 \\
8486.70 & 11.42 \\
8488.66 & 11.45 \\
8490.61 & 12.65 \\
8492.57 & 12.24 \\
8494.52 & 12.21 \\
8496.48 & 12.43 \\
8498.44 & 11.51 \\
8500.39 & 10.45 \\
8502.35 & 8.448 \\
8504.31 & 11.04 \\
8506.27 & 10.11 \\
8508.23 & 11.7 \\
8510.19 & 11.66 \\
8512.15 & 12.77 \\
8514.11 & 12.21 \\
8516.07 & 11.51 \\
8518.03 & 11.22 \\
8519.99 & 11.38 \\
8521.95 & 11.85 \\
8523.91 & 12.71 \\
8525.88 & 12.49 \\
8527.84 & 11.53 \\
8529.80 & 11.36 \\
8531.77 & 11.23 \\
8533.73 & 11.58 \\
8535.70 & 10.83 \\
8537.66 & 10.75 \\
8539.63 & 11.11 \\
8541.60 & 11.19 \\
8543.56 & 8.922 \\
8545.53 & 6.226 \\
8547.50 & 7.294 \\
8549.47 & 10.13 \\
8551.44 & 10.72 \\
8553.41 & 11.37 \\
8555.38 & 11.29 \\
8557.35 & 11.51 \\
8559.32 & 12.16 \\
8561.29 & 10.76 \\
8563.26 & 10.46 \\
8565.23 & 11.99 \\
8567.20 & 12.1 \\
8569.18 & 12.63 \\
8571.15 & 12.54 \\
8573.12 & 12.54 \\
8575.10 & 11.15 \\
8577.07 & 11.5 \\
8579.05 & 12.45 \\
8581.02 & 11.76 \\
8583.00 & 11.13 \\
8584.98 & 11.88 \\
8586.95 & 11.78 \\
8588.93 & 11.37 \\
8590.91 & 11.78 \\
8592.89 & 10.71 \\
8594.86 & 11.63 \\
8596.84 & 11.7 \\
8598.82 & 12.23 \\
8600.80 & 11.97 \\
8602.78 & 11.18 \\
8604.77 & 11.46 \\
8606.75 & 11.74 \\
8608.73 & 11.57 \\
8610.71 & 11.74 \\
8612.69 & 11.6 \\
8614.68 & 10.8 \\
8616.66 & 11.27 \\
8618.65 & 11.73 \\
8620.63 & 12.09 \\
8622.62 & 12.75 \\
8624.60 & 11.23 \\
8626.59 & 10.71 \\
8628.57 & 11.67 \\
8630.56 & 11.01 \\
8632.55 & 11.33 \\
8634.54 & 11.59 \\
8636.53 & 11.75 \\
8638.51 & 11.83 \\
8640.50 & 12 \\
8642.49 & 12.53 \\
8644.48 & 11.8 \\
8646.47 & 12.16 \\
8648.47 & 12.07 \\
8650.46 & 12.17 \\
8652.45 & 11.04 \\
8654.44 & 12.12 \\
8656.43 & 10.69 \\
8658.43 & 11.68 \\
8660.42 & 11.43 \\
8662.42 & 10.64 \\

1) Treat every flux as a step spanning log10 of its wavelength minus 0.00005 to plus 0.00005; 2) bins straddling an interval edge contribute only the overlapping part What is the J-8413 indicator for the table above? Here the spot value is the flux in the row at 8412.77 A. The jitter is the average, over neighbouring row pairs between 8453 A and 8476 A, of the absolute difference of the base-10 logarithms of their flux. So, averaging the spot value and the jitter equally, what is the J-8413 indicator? 6.44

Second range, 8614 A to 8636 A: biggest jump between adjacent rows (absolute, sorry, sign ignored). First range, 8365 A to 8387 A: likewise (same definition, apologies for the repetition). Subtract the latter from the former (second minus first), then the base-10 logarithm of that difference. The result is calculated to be -1.7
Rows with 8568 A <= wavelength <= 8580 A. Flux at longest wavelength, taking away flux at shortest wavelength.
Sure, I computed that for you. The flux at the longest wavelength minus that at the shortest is -0.2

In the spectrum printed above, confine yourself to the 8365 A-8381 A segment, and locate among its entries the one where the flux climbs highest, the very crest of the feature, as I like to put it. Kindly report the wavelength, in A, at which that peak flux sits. 8372.19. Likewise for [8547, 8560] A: 8559.32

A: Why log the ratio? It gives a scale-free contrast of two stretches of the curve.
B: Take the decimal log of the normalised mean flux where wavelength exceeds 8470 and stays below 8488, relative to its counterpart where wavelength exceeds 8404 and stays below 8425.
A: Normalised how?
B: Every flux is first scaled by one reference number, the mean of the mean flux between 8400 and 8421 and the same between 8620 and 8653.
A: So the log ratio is -0.005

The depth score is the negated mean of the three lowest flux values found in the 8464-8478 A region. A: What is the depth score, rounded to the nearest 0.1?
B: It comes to -11.7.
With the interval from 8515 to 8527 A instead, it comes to -11.4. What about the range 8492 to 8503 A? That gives -10.1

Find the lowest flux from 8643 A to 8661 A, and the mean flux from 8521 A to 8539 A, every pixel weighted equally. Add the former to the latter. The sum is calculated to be 22.3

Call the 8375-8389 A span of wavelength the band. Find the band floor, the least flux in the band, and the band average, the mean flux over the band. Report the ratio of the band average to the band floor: 1.033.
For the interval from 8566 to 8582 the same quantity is 1.084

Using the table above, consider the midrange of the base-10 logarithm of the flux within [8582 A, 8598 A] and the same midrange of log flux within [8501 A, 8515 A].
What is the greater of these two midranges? 1.05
